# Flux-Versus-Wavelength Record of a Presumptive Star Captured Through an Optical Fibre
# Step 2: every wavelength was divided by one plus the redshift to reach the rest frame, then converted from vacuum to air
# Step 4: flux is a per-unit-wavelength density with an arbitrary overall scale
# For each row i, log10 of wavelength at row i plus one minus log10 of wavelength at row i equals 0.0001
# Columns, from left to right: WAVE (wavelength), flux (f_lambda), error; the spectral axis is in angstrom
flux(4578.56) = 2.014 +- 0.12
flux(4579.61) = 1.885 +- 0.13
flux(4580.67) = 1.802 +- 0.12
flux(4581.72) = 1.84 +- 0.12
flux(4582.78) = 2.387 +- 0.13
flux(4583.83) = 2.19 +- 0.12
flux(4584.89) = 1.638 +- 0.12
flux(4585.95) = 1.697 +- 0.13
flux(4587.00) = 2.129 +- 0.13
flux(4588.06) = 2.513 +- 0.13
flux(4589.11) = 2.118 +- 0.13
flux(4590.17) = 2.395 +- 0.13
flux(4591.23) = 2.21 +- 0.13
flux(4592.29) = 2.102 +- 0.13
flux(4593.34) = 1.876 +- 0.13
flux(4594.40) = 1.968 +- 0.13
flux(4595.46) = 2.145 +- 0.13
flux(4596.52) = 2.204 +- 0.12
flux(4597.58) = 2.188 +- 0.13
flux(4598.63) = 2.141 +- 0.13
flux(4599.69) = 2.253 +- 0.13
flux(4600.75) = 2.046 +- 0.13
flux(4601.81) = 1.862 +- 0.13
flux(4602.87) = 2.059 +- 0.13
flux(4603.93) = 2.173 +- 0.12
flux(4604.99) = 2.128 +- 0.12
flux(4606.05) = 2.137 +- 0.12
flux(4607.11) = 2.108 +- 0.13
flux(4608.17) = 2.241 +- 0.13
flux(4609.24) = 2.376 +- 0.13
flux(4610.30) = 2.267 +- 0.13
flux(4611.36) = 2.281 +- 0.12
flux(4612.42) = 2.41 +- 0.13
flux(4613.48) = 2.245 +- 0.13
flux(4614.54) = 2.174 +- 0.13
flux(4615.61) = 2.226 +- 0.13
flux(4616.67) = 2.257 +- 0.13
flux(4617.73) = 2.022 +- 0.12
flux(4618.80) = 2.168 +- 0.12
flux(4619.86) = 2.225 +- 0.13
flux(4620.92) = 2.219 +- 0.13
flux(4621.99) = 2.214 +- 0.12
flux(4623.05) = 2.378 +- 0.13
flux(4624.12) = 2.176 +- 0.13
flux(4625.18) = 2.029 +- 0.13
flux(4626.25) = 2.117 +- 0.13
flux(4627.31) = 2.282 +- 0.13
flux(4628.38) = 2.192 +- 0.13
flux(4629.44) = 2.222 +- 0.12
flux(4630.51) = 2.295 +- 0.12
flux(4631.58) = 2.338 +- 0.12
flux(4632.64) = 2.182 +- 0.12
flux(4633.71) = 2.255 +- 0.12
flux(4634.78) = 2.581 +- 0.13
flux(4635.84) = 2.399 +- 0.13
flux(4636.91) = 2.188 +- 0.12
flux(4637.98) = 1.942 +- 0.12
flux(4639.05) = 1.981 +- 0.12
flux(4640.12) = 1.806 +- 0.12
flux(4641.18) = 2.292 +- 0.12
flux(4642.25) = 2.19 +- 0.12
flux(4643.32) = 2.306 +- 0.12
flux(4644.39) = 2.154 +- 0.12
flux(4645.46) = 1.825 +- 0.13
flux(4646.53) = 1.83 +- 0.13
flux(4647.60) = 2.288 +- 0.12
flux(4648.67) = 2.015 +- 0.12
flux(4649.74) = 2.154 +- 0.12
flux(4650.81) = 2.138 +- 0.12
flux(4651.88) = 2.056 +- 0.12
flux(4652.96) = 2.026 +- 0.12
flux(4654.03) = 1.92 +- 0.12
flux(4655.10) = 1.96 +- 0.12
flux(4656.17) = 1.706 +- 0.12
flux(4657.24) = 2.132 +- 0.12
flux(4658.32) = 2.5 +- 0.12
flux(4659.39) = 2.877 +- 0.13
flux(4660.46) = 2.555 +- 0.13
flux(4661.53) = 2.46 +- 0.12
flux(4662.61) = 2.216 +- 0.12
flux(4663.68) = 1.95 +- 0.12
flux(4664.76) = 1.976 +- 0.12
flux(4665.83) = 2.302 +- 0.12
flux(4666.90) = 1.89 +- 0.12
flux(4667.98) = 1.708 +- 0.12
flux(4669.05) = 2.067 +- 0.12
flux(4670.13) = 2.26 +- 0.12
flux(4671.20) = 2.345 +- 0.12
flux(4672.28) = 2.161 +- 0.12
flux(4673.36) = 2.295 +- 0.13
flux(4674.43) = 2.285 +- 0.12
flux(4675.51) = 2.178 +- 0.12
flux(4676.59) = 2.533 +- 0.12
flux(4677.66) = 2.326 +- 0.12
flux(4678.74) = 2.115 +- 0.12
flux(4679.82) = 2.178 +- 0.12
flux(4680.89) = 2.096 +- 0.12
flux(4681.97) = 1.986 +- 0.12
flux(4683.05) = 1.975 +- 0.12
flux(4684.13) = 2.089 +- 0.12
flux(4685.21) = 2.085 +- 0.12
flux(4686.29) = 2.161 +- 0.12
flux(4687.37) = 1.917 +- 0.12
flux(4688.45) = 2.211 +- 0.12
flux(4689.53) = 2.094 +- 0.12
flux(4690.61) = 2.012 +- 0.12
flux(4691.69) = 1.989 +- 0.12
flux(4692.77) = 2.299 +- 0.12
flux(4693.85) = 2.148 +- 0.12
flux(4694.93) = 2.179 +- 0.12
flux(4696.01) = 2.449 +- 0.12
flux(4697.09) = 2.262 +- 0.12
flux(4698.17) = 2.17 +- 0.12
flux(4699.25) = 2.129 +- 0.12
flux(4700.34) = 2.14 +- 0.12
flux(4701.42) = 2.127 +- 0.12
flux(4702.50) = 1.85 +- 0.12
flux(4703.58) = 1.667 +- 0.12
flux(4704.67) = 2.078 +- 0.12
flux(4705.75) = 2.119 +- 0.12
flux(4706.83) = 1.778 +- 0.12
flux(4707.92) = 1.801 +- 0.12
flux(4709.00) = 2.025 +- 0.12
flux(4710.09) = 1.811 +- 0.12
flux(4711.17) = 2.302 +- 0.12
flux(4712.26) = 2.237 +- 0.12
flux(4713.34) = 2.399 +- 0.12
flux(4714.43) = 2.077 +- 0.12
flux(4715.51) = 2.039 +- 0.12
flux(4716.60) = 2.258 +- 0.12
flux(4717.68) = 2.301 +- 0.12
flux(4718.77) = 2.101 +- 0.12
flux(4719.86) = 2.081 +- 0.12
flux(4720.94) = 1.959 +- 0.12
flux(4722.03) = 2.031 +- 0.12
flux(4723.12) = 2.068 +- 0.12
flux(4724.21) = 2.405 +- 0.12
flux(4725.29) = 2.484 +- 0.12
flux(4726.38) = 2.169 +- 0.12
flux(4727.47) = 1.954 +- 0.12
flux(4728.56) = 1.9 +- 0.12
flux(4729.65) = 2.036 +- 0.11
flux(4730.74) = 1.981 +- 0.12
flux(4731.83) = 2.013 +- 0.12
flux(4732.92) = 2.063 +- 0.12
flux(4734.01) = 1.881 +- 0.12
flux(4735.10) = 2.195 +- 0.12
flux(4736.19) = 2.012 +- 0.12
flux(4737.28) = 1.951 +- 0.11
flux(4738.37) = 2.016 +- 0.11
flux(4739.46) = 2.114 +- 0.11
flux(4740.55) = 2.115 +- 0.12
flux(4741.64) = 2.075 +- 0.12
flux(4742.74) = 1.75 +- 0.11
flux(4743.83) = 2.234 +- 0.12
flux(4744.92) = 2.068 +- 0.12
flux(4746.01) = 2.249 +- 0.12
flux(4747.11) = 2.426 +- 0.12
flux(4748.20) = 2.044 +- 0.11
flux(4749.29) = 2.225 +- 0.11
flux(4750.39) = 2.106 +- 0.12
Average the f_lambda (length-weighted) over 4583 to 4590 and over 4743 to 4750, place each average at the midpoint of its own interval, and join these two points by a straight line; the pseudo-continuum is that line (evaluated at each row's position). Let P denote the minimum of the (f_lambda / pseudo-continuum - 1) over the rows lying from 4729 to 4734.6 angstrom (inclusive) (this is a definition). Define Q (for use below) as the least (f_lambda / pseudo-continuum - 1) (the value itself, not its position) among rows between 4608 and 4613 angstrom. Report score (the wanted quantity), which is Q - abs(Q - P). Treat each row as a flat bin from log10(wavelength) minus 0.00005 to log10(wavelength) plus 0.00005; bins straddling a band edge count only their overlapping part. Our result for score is -0.14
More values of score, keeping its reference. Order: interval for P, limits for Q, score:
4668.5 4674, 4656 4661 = -0.36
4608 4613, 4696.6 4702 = -0.10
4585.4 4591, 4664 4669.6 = -0.22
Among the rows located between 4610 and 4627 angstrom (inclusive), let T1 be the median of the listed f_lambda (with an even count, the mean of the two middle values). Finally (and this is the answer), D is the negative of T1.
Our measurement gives -2.222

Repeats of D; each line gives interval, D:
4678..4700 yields -2.122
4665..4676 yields -2.219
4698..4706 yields -2.123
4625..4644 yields -2.207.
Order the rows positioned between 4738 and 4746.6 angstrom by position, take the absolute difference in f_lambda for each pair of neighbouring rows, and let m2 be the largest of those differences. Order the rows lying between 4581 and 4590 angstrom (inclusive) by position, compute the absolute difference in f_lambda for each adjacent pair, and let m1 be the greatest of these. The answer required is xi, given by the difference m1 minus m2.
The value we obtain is 0.07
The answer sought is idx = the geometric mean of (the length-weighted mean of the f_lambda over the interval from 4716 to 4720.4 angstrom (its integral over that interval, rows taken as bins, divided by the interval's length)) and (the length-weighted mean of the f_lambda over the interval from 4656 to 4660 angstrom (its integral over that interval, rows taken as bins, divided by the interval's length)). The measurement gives 2.27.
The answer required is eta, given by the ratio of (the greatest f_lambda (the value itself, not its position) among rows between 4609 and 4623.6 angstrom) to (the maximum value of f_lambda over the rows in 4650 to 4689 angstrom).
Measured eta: 0.84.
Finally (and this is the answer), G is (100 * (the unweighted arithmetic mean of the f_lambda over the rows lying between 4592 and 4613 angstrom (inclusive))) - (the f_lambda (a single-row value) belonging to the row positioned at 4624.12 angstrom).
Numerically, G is 213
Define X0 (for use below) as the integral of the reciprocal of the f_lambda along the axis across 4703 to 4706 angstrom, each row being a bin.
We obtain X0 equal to 1.57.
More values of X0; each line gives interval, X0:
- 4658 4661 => 1.14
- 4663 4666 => 1.47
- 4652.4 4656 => 1.86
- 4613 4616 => 1.35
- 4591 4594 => 1.48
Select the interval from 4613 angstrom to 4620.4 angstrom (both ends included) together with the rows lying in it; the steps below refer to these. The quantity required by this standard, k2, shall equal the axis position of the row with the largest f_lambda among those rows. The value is 4616.67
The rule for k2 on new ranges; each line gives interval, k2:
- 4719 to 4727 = 4725.29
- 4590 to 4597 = 4590.17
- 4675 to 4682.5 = 4676.59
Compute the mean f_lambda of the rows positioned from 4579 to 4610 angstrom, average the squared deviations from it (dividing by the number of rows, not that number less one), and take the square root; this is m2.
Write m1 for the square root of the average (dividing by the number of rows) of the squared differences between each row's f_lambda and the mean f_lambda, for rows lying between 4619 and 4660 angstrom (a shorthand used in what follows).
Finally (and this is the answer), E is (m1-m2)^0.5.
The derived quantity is 0.13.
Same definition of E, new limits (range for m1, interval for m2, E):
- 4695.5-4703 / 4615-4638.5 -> 0.18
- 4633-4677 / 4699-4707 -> 0.27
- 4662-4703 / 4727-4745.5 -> 0.22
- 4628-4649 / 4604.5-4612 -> 0.33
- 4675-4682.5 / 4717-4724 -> 0.25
